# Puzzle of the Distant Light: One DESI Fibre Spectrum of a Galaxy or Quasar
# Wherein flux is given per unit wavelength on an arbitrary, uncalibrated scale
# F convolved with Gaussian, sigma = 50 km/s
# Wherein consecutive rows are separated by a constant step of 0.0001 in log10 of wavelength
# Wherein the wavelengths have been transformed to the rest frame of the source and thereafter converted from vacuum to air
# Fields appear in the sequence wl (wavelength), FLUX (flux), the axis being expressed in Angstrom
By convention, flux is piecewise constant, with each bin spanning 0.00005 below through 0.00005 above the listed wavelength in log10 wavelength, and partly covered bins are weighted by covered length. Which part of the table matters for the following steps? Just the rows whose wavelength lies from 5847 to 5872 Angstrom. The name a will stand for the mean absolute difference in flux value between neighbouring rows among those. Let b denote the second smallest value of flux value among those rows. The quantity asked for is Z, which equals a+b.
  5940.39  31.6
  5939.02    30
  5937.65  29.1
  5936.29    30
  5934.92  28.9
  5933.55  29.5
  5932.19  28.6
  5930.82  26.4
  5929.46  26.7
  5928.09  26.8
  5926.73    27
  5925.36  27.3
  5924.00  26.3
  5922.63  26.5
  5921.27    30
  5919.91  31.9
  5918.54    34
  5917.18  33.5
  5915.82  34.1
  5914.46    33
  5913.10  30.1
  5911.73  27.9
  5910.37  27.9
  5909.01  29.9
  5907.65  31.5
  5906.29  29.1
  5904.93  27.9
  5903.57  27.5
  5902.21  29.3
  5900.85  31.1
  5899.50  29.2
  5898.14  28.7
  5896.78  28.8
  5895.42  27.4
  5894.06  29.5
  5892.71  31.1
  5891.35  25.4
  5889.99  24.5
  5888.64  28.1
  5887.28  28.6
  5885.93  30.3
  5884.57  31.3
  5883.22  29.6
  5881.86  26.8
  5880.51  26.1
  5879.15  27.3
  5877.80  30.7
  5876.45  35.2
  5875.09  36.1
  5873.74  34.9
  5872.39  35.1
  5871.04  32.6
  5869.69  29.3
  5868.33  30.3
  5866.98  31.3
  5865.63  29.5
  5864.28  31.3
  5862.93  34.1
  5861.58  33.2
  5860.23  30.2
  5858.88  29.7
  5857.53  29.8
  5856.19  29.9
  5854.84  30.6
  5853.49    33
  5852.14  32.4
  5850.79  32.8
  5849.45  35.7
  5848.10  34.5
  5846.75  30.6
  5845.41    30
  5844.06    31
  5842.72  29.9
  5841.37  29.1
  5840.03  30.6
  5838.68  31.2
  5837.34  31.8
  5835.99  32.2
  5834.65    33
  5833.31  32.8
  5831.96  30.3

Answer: 30.9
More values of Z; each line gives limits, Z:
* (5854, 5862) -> 30.7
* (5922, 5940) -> 27.1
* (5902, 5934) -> 27.7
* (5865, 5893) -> 27.4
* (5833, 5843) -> 30.6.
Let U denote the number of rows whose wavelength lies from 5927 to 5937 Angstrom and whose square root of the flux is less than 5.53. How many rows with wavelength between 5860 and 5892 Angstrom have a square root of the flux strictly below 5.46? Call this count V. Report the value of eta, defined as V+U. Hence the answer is 17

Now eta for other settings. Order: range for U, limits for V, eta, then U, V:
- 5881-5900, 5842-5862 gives 14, 12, 2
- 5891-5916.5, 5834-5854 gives 15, 14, 1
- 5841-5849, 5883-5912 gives 19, 3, 16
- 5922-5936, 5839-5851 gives 11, 10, 1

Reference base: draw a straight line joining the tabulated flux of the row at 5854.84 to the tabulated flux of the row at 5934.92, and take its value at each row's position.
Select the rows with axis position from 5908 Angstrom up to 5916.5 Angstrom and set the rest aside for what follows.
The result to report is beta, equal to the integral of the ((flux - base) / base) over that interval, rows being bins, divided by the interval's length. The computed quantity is 0.039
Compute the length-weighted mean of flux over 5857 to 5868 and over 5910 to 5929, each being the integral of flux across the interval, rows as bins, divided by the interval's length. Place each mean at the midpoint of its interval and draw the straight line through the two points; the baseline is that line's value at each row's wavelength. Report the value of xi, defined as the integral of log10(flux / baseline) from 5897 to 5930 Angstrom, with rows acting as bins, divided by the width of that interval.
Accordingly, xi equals -0.007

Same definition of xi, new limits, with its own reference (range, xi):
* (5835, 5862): -0.001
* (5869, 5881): 0.014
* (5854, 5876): 0.009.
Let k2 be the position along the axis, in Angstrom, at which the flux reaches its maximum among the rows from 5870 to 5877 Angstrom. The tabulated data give 5875.09 Angstrom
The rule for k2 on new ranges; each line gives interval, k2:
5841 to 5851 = 5849.45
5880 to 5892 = 5884.57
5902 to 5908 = 5907.65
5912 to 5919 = 5915.82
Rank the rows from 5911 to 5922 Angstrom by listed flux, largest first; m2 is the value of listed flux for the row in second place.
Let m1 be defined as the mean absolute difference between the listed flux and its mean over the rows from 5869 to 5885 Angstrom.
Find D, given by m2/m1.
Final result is 12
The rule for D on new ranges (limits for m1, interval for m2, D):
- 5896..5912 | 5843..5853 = 36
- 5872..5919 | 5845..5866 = 15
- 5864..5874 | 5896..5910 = 17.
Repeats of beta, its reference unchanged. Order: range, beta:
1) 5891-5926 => 0.005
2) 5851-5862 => 0.018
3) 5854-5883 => 0.027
